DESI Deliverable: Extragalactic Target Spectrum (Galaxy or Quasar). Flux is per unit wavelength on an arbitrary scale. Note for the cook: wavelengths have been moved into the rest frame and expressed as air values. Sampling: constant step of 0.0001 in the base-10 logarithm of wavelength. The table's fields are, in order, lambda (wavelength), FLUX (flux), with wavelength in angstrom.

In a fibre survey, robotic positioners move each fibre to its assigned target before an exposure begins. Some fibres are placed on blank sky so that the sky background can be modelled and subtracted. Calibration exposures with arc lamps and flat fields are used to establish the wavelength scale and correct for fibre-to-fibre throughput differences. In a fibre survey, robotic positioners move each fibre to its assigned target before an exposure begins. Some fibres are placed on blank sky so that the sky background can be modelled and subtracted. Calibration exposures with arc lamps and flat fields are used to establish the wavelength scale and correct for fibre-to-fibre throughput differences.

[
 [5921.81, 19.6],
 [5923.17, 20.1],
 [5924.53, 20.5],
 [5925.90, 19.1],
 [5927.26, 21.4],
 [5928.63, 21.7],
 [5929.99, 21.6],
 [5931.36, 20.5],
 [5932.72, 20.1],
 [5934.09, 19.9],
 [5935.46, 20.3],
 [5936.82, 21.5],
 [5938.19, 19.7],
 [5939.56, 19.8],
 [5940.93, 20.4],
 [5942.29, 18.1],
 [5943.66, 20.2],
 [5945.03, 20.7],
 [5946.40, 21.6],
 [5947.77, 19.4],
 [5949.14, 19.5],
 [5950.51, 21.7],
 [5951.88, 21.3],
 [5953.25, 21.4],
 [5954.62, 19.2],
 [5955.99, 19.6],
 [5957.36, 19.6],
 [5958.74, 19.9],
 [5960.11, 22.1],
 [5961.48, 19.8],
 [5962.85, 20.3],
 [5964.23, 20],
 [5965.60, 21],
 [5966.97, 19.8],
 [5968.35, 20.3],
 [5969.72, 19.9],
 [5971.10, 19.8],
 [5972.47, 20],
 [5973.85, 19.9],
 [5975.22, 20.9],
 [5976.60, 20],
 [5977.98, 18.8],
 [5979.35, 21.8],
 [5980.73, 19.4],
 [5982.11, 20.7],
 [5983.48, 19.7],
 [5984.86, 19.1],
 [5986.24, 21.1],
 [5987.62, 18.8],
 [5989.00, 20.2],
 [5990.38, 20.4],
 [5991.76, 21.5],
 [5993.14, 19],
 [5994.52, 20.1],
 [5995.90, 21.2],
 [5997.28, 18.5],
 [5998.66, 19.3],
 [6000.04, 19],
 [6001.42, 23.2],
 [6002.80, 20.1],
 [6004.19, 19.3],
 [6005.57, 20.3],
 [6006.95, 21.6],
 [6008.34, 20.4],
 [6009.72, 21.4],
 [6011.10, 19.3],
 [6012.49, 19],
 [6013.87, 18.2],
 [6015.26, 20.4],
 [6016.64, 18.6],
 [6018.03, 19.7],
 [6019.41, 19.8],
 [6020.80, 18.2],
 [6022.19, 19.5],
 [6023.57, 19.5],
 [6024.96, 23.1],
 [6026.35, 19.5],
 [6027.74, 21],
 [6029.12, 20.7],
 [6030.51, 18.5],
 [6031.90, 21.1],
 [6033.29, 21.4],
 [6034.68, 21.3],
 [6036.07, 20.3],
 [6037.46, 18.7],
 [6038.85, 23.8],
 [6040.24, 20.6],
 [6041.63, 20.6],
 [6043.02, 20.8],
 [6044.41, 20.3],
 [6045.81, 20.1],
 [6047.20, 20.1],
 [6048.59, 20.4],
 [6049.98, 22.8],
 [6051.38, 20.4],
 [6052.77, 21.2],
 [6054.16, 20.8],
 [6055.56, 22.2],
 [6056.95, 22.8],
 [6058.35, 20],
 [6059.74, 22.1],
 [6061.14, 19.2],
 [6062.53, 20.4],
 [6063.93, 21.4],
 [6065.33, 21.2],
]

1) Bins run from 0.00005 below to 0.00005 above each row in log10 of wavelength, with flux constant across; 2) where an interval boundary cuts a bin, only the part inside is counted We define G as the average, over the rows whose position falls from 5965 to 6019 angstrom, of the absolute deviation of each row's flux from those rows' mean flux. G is 0.8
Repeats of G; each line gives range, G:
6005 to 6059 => 1.0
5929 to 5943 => 0.7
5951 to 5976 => 0.6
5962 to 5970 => 0.3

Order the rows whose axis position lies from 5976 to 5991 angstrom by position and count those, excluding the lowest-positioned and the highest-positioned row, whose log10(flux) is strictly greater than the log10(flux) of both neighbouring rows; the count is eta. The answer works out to 3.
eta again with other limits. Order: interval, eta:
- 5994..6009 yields 4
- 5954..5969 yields 3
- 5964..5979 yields 4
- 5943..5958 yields 3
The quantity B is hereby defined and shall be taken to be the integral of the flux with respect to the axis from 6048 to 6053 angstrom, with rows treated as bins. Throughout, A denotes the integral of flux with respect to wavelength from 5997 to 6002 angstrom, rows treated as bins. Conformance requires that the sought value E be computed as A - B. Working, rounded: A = 100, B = 106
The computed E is -6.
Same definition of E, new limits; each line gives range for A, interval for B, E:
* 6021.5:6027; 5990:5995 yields 11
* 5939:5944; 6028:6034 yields -25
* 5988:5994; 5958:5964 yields -2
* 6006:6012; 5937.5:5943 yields 16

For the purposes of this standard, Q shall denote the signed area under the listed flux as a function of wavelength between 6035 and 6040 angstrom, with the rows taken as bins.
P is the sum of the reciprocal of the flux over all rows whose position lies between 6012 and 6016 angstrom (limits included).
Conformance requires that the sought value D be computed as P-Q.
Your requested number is -105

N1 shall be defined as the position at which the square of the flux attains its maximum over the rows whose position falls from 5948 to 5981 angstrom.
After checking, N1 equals 5960.11 angstrom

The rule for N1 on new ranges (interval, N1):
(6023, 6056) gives 6038.85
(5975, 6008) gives 6001.42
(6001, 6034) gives 6001.42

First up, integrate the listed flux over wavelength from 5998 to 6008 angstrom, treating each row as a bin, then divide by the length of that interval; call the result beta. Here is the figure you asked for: 20.4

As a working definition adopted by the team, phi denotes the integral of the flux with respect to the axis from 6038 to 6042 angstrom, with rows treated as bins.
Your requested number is 87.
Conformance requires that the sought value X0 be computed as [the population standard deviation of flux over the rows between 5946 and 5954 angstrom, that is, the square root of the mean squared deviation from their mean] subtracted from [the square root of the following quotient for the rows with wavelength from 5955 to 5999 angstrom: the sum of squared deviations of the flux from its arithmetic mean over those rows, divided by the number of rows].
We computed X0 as -0.12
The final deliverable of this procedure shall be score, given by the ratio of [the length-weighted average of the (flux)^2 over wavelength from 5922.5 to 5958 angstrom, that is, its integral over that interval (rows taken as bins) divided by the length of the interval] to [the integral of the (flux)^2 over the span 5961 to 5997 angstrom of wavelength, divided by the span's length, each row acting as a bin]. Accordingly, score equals 1.02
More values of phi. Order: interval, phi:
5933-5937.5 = 92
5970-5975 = 100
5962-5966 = 81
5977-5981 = 80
